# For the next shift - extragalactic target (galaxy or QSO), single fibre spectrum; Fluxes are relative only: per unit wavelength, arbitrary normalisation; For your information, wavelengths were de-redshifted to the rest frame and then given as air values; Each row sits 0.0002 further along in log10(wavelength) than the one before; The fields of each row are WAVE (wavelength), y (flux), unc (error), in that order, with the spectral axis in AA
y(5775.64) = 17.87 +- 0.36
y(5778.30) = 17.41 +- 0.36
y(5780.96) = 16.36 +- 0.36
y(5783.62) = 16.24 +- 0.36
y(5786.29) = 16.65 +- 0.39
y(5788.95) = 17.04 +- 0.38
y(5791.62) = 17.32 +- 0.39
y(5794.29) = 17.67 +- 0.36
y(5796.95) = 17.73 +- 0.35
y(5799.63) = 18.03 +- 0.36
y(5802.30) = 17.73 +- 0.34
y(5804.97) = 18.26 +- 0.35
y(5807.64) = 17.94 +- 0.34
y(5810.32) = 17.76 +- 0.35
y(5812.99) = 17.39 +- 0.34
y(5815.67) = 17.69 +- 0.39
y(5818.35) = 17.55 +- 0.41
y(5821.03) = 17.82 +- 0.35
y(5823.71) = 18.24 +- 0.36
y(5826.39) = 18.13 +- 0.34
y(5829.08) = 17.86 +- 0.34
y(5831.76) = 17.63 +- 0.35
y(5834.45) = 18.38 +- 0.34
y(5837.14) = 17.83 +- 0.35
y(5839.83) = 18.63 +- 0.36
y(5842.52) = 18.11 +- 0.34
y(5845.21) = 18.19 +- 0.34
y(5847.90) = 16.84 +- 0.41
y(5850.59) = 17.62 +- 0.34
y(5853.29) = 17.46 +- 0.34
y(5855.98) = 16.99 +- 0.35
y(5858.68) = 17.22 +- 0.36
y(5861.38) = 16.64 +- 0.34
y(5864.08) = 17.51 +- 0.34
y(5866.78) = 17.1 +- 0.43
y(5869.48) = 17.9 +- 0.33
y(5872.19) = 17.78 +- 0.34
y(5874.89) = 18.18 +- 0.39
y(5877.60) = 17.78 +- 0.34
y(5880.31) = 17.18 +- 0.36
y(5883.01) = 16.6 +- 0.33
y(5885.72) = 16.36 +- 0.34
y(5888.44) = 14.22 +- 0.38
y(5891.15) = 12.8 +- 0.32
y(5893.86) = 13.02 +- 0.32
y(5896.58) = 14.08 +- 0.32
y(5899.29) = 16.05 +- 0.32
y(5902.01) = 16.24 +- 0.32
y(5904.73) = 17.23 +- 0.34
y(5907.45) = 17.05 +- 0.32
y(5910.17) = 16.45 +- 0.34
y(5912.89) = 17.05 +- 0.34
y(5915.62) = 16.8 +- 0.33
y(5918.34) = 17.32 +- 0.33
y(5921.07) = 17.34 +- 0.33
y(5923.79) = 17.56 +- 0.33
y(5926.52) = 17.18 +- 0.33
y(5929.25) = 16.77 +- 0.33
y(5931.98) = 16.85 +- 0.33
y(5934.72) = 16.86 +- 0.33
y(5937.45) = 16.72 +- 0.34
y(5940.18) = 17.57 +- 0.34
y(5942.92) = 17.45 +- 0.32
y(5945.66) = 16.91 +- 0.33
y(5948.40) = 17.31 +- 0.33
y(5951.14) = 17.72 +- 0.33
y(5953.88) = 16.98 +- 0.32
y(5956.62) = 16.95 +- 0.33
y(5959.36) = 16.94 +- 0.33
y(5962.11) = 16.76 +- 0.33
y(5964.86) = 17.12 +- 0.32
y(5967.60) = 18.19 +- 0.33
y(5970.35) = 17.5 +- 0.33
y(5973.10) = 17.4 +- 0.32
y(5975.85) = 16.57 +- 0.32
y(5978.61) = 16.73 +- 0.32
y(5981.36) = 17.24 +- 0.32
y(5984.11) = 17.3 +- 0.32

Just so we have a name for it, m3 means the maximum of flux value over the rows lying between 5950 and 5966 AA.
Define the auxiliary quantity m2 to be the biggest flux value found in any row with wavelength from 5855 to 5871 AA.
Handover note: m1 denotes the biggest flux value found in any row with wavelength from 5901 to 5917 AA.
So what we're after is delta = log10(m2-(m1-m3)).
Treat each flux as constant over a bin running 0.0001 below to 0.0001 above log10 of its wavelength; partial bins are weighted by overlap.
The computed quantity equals 1.26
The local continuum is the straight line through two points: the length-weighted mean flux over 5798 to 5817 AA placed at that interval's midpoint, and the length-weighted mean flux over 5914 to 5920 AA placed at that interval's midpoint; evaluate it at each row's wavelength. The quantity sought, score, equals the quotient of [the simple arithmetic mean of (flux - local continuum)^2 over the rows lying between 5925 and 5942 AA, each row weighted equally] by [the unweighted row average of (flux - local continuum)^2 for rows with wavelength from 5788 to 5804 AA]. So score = 0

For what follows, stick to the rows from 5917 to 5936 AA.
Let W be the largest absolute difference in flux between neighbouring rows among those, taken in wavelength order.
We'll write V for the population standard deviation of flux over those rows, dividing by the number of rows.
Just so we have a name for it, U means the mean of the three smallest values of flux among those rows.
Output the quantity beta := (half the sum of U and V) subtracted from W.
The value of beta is -8.1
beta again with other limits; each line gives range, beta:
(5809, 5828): -8.5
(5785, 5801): -8.3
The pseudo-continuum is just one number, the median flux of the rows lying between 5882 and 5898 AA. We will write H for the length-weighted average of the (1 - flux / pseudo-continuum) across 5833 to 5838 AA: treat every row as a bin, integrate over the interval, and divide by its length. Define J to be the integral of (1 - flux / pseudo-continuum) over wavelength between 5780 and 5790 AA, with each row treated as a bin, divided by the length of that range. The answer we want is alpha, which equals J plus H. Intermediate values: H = -0.28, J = -0.171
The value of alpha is -0.45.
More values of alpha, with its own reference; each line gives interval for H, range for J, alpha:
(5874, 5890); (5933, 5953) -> -0.39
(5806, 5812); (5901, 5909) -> -0.45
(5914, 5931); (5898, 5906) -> -0.38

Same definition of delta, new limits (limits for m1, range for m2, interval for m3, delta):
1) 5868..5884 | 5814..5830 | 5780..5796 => 1.25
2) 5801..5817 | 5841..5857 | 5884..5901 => 1.21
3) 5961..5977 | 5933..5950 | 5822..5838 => 1.25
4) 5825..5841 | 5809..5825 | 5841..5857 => 1.25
